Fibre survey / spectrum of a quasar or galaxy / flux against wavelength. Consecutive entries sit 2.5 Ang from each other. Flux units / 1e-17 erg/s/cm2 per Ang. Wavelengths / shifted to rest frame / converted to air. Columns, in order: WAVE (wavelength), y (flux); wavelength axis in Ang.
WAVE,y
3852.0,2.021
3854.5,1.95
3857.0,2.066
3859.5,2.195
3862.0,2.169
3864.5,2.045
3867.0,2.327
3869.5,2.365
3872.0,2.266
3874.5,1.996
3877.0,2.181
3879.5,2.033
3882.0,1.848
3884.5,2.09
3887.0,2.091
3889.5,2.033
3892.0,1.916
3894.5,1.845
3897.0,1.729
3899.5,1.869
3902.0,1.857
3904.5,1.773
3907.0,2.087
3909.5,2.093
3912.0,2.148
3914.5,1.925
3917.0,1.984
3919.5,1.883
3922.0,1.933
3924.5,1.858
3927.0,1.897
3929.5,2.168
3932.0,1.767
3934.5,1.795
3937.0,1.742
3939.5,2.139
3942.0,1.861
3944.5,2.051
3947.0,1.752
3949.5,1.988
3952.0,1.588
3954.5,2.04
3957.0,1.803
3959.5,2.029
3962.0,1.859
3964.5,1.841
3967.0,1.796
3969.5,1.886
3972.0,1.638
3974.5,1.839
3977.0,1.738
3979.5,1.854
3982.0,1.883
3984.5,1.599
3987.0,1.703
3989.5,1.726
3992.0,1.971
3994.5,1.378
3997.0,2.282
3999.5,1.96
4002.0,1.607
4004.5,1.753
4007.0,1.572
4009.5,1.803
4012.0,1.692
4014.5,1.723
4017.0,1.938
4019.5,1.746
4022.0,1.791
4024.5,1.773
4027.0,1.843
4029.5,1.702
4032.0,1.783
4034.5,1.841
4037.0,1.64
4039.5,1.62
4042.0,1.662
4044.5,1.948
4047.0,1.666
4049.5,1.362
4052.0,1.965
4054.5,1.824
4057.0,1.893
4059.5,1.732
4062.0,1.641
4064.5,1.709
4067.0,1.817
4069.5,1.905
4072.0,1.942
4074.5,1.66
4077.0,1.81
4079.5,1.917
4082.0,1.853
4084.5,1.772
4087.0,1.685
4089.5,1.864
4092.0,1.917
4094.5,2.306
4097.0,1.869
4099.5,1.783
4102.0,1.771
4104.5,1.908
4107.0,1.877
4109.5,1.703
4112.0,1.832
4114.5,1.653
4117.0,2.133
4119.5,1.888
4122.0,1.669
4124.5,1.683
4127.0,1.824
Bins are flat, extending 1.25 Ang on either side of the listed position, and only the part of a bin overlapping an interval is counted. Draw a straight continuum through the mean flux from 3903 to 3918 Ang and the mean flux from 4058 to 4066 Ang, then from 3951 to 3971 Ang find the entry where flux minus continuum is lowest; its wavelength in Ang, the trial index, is 3952.0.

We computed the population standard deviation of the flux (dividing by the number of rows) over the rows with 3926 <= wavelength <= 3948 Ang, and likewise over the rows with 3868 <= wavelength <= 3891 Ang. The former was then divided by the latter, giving 1.1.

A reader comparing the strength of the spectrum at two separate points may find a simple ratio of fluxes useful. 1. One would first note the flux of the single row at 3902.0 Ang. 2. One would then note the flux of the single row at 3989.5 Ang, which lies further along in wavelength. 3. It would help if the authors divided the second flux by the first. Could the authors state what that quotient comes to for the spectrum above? 0.93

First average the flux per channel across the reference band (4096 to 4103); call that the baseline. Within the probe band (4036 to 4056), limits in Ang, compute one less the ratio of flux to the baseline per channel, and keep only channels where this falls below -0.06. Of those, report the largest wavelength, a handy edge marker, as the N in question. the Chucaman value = 4052.0 Ang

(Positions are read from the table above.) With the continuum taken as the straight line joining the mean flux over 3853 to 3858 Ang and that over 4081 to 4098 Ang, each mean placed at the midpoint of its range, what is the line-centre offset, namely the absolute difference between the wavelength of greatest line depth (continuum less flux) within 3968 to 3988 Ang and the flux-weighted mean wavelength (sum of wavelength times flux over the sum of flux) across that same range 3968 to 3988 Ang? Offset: 6.4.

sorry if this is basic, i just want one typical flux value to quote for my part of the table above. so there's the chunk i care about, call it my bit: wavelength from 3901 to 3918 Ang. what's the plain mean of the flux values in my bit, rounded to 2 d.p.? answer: 1.98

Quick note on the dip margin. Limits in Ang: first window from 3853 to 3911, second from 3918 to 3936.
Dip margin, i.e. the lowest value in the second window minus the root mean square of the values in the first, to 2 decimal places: -0.28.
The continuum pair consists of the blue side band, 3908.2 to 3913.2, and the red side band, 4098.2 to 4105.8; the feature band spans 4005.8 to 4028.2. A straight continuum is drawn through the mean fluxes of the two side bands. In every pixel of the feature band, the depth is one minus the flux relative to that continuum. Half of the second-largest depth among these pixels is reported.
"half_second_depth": 0.069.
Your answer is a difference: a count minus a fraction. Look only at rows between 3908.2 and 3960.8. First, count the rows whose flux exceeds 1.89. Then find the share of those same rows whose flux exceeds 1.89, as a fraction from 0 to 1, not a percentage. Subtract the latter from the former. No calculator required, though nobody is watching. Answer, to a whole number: 11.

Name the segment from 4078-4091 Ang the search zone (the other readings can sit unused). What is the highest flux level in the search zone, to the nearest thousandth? 1.917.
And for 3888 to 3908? 2.087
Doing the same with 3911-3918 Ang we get 2.148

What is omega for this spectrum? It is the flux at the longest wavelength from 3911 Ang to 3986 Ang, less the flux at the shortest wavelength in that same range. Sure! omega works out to -0.55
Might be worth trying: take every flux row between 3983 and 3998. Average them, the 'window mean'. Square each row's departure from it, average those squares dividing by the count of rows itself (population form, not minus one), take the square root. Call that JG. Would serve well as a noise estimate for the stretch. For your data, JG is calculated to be 0.29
